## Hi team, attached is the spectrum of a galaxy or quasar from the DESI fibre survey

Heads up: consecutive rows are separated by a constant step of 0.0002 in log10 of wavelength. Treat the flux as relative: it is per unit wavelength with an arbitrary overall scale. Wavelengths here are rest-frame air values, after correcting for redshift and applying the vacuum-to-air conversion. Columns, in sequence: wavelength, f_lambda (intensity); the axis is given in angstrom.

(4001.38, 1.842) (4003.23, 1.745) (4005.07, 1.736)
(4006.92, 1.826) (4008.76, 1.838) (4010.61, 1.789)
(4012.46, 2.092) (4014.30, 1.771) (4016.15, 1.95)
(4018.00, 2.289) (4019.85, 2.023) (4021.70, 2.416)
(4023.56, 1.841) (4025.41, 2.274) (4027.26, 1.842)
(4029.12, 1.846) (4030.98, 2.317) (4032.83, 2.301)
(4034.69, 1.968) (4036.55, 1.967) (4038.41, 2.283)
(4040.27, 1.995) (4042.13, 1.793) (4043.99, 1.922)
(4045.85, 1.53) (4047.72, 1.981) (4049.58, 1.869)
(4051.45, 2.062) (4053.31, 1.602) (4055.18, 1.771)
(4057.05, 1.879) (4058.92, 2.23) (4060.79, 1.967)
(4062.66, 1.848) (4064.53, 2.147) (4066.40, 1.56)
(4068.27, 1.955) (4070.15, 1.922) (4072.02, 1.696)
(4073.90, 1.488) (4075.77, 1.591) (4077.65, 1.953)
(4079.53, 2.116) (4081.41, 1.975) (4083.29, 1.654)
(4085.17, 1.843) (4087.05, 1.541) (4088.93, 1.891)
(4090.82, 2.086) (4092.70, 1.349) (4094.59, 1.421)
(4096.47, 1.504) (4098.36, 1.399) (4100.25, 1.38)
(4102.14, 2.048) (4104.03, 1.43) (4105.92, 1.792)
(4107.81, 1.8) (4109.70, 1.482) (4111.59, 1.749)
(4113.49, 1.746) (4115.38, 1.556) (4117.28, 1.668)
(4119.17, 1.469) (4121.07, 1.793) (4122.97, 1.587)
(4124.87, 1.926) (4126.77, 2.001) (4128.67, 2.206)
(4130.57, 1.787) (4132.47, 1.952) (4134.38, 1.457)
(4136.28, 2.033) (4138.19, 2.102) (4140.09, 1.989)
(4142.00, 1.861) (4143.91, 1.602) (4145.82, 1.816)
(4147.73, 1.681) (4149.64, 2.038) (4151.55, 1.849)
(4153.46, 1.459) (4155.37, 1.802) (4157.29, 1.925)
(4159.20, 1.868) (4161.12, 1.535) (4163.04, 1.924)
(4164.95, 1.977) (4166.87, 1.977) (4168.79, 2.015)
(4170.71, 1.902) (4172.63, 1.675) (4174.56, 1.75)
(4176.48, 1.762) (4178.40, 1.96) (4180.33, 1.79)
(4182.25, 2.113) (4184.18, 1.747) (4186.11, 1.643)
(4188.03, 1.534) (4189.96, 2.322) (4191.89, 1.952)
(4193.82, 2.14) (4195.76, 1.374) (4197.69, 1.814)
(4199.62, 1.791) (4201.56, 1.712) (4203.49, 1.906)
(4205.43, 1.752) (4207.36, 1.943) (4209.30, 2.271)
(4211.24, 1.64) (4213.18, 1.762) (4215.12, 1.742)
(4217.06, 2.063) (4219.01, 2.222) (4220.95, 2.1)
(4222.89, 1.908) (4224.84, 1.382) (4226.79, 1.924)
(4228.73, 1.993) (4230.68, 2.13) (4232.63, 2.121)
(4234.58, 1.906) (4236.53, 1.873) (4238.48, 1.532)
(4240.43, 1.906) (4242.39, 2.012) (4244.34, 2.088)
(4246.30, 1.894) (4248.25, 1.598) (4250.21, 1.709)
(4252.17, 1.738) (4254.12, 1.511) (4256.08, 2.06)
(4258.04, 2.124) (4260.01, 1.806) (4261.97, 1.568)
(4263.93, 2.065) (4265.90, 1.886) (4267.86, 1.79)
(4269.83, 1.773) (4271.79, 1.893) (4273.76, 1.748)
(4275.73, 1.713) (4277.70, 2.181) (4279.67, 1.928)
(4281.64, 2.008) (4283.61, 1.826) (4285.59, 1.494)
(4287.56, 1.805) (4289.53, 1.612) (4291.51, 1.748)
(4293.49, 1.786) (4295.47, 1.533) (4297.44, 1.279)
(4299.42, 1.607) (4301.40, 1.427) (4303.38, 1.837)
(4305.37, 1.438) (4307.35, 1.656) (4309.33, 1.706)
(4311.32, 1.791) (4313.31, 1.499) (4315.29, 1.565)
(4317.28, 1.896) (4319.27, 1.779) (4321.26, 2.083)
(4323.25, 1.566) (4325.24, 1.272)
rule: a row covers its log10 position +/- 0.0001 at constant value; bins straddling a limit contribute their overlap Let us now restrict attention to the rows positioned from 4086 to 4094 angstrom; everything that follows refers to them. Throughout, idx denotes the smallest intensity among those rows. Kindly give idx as 1.349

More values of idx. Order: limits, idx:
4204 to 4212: 1.64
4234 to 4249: 1.532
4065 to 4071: 1.56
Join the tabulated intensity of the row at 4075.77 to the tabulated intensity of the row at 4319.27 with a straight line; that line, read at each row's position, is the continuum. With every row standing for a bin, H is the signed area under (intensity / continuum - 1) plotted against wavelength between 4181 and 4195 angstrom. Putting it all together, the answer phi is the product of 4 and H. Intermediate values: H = 1.9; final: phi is 8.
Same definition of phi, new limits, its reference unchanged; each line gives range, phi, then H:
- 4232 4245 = 6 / 1.5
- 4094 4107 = -1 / -0.3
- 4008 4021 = 14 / 3.6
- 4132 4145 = 7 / 1.7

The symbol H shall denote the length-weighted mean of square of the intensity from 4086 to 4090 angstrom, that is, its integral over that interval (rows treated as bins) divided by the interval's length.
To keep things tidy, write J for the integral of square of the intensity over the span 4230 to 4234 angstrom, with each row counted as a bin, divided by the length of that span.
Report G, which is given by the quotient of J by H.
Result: 1.5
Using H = 3.0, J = 4.4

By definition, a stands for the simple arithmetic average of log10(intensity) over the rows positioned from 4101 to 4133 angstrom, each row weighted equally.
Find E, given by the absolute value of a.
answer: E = 0.24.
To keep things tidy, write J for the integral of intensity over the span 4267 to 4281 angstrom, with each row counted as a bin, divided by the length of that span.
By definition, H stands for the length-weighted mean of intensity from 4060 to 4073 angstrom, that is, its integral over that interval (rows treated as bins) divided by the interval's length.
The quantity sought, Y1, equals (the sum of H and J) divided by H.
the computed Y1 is 2.00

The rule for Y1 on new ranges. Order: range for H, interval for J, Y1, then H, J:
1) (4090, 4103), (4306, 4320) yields 2.06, 1.59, 1.69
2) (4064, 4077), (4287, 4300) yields 1.92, 1.76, 1.62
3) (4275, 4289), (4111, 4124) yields 1.89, 1.85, 1.65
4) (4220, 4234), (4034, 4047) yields 1.99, 1.94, 1.92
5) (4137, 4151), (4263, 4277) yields 1.99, 1.87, 1.84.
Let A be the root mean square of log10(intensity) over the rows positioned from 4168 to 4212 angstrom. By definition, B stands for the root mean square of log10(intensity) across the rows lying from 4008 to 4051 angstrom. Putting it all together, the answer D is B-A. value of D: 0.03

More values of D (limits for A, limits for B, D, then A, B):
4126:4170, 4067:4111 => -0.04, 0.272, 0.237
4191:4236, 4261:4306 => -0.04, 0.279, 0.243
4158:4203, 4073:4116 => -0.04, 0.266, 0.231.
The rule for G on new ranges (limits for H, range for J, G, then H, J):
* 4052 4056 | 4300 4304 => 0.9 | 3.0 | 2.6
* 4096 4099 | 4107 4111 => 1.3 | 2.1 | 2.7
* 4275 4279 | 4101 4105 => 0.8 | 3.9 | 3.1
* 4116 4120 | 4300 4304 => 1.1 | 2.5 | 2.6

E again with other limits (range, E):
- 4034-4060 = 0.28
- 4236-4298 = 0.25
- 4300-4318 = 0.21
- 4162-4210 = 0.27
